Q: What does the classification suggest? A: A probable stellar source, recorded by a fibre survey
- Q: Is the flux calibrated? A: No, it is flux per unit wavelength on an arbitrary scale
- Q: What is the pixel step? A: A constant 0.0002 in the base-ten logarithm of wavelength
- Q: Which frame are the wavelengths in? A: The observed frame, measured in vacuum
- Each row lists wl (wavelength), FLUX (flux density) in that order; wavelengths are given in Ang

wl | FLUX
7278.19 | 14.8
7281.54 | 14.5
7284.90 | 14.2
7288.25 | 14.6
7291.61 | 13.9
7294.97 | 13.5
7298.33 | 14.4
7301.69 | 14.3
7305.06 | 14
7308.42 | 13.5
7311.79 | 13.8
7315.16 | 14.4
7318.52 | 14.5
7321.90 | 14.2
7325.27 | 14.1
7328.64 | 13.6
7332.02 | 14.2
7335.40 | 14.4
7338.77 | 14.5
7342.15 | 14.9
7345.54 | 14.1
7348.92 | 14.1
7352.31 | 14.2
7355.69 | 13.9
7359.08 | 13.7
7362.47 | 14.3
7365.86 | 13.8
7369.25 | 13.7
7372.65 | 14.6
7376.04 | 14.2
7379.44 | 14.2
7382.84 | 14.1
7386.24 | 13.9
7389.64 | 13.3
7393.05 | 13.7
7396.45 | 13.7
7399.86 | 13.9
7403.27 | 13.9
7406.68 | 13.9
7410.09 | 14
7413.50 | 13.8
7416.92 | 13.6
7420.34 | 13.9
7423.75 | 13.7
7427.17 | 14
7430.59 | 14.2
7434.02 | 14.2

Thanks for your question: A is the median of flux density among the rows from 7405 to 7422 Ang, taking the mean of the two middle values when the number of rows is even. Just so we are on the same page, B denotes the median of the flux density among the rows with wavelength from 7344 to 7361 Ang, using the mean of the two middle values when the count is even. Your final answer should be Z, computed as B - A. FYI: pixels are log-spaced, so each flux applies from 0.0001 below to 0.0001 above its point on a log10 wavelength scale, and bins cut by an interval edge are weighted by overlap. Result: 0.2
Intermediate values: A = 13.90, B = 14.1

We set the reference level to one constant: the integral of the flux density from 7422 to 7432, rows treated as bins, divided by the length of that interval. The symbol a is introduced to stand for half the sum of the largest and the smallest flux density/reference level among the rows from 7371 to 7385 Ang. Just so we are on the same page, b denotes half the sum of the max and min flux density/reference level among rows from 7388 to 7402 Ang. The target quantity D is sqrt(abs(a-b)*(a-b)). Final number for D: 0.054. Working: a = 1.03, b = 0.97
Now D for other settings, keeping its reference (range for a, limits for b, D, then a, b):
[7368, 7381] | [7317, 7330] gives 0.007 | 1.01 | 1.01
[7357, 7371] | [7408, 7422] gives 0.014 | 1.00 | 0.99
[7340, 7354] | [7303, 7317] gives 0.039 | 1.04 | 1.00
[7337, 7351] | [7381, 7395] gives 0.057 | 1.04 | 0.98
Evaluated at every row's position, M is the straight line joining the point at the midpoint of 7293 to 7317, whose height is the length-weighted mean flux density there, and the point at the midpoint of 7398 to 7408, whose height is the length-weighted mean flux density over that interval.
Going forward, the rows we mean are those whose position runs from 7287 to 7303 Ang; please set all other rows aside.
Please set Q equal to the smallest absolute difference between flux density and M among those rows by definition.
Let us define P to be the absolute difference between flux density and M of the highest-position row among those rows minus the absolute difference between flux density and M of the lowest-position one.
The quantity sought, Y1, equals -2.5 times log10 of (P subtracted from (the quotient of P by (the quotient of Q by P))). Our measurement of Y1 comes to -0.1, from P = -0.29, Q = 0.10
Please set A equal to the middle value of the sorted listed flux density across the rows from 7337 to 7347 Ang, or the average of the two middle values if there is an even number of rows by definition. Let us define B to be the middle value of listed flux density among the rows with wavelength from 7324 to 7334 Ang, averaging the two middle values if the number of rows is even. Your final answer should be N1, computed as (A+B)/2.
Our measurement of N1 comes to 14.3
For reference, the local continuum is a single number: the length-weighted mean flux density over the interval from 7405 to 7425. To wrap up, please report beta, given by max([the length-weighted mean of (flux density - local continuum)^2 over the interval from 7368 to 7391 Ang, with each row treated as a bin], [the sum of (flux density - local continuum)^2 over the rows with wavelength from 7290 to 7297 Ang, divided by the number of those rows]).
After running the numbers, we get 0.18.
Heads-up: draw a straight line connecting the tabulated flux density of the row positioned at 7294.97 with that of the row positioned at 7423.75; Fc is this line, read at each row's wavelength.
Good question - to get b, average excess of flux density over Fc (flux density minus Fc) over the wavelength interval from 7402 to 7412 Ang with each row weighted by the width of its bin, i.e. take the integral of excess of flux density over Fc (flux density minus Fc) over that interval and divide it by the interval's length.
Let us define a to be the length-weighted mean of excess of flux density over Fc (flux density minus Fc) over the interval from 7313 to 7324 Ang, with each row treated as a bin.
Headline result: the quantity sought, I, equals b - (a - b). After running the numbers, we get -0.28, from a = 0.80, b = 0.26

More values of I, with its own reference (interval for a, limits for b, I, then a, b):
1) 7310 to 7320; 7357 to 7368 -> -0.05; 0.69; 0.32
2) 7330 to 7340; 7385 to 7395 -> -0.82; 0.77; -0.02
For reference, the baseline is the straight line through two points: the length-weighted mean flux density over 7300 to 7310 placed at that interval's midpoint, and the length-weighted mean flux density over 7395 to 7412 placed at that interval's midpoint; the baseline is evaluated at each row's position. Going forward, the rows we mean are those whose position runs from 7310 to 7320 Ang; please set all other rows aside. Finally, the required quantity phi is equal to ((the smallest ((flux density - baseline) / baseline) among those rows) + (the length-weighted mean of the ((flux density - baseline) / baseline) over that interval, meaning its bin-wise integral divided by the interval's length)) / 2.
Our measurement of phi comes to 0.006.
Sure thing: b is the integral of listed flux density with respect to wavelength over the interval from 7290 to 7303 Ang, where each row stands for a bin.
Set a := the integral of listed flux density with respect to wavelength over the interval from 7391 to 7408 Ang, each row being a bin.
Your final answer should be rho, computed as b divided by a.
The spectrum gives 0.78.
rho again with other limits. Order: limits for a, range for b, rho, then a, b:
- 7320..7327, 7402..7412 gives 1.41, 99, 139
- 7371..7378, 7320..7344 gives 3.40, 101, 342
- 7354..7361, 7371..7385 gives 2.06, 97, 200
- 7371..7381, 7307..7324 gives 1.67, 143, 239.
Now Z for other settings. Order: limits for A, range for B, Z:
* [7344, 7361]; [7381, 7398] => -0.4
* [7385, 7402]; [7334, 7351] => 0.7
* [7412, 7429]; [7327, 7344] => 0.6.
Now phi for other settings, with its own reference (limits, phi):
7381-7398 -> -0.027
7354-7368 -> -0.007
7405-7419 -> -0.012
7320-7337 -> -0.005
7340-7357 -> 0.012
